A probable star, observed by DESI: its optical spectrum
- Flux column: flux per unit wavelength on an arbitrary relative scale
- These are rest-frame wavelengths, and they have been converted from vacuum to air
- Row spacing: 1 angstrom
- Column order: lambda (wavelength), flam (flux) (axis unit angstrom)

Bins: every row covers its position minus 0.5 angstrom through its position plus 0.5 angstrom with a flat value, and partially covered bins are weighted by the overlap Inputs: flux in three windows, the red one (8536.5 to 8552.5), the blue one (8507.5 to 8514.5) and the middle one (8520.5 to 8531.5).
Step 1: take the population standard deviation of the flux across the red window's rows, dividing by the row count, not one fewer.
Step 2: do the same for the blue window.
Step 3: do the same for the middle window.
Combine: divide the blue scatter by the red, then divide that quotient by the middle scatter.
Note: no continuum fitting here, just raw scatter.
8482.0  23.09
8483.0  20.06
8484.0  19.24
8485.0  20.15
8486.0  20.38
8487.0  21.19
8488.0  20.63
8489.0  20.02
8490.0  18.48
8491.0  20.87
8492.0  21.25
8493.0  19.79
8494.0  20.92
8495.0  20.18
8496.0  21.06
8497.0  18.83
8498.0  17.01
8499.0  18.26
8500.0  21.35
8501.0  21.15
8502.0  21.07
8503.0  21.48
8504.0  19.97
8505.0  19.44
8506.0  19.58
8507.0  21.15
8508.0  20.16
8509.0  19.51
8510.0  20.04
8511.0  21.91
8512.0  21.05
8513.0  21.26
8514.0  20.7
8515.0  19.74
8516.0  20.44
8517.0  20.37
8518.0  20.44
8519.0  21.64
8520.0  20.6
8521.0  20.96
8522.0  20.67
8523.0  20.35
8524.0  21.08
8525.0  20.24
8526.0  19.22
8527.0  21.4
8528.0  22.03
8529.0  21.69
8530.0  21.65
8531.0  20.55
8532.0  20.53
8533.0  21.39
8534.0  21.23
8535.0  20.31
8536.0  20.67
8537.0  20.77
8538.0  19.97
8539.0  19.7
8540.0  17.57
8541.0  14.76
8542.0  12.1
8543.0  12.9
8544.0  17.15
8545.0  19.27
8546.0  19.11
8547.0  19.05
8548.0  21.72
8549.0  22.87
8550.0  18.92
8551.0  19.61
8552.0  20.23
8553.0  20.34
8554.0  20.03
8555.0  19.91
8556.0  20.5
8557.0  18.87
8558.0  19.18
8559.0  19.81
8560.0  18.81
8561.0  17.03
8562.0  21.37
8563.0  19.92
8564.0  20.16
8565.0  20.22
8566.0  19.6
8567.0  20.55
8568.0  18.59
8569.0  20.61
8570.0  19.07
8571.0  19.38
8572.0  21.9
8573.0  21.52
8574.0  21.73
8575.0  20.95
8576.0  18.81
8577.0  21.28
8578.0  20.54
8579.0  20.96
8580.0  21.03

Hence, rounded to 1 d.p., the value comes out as 0.3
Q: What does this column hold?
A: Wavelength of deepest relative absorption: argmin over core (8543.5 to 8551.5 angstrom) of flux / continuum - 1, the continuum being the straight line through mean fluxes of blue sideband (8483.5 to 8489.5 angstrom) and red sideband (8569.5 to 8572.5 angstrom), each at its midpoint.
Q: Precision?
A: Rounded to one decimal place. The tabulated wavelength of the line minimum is 8544.0 angstrom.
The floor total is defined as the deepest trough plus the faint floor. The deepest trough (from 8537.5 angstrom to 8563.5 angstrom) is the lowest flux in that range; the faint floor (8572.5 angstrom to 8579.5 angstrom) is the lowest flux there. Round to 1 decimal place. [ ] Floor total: 30.9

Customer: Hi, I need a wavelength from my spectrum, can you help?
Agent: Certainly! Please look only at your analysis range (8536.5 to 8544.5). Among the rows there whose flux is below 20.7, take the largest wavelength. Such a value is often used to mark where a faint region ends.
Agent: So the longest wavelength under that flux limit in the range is 8544.0 angstrom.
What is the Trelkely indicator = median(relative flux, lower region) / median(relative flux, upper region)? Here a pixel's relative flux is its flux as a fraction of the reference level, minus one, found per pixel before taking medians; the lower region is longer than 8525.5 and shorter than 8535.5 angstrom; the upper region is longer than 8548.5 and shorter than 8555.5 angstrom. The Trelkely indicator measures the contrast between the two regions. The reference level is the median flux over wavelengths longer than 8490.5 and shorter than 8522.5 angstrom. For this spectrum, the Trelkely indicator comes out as -1.1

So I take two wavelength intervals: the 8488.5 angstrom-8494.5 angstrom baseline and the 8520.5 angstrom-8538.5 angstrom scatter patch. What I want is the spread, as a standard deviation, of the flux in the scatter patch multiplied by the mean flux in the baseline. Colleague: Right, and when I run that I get 14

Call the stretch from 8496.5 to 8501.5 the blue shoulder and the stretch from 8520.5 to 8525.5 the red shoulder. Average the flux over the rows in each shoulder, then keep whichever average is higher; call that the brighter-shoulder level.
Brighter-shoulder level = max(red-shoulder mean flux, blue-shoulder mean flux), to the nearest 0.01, 20.66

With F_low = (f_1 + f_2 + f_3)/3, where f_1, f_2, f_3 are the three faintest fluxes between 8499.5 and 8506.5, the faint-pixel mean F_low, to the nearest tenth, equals 19.7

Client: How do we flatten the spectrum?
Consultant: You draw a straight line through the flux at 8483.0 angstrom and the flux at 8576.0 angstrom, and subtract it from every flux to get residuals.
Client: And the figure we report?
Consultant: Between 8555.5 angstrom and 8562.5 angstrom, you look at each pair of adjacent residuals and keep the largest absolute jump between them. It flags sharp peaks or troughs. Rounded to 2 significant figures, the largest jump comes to 4.4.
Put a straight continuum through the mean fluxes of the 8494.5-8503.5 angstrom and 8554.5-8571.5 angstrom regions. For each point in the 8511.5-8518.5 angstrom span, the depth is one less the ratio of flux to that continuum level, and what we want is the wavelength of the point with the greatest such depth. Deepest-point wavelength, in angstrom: 8515.0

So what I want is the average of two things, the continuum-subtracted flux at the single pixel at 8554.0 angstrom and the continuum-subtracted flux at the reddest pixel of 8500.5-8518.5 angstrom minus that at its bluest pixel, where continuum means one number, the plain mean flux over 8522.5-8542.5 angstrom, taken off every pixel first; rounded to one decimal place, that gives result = -0.3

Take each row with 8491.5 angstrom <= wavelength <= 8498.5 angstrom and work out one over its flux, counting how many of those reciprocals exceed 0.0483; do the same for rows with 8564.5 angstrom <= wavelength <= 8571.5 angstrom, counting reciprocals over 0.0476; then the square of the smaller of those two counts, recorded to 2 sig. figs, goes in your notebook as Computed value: 16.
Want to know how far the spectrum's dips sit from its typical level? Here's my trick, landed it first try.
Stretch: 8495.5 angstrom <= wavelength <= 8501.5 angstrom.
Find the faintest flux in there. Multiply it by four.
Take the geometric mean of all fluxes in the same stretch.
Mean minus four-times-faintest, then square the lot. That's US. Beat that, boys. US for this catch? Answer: 2352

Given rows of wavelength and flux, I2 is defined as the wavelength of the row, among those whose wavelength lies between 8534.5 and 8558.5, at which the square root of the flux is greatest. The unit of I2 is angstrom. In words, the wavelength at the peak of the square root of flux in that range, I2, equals 8549.0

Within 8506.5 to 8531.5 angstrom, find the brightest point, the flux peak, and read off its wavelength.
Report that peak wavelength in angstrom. 8528.0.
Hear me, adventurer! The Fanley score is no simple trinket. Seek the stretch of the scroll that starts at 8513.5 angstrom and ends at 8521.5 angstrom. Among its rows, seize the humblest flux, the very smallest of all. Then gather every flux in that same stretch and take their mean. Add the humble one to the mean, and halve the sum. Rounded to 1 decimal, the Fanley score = 20.2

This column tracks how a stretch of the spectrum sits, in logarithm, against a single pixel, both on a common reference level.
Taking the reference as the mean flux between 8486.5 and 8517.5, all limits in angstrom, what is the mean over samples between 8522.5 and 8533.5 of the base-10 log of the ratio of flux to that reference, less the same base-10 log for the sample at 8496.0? 0.00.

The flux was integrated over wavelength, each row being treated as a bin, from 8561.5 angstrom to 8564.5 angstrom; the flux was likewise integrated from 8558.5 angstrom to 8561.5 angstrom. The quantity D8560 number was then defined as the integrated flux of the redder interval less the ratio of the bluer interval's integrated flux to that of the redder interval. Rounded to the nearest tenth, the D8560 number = 60.5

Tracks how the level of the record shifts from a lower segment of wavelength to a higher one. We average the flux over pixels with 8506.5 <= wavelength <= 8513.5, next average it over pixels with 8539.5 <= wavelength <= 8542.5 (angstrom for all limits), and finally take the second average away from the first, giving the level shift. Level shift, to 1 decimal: 5.9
